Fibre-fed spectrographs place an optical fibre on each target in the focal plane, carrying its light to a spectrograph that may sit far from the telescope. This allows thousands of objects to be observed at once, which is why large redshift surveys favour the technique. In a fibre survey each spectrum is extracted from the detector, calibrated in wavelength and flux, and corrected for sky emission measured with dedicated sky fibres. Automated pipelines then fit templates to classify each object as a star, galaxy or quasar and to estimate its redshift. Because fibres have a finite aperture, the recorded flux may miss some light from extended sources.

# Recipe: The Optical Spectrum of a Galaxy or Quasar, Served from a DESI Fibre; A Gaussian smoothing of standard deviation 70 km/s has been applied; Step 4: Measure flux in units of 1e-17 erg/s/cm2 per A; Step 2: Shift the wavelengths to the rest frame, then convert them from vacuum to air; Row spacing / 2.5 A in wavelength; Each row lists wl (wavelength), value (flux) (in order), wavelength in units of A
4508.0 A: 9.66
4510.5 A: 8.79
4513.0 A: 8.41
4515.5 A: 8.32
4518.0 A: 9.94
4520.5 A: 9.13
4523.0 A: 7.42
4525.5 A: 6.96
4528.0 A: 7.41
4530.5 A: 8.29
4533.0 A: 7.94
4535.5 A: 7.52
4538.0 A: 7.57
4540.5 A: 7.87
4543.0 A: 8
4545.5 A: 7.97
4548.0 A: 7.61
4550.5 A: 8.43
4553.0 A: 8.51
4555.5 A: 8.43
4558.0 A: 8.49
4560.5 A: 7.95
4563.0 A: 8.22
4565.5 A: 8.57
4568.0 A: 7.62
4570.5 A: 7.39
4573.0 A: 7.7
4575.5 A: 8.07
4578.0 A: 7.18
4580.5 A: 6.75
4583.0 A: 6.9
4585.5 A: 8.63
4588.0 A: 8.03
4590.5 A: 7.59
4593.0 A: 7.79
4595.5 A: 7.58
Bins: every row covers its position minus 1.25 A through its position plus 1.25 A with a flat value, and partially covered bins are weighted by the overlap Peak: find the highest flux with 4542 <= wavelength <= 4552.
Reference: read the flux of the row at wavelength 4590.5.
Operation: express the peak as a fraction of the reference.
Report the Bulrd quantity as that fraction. 1.11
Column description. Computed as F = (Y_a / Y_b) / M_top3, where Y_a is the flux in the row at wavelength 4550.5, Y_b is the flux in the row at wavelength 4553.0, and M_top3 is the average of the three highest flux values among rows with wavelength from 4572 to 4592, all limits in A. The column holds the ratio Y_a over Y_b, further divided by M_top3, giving 0.120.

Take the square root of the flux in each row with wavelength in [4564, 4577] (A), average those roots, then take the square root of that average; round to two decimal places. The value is 1.67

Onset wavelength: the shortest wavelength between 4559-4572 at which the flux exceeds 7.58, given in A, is 4560.5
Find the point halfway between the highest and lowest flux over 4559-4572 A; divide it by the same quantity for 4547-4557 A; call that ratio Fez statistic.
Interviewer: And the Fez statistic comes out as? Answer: 0.99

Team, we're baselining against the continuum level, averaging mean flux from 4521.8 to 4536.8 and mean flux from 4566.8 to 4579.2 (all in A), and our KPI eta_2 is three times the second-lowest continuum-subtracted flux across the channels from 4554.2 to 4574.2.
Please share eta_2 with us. 0.1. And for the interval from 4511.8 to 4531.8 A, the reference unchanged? -0.5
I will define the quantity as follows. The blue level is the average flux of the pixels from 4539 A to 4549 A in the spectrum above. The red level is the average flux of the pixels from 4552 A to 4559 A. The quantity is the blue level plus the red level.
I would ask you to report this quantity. 16.3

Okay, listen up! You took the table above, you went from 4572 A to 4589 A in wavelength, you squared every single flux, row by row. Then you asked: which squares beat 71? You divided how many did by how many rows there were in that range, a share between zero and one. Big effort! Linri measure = 0.14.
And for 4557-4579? 0.22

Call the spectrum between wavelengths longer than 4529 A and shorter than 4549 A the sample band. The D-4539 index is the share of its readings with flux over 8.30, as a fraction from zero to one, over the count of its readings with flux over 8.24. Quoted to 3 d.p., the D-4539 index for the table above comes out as 0.000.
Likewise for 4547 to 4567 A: 0.125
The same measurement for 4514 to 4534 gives 0.094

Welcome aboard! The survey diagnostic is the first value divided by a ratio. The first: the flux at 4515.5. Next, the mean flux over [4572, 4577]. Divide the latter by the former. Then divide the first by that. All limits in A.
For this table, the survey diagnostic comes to 8.8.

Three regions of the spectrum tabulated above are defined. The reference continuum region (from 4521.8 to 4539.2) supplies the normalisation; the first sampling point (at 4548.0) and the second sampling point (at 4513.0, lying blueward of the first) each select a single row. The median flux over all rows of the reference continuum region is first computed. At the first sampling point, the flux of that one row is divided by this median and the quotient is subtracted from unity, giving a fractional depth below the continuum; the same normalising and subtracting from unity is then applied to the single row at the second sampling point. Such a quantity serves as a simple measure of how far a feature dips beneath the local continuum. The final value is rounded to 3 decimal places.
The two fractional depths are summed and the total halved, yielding -0.065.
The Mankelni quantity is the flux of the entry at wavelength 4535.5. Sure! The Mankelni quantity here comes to 7.52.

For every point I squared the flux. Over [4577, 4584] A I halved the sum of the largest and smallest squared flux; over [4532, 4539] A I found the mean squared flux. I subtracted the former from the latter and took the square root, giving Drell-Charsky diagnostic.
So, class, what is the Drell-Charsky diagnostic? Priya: 3.2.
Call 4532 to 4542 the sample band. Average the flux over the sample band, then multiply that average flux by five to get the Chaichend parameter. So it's 38.6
